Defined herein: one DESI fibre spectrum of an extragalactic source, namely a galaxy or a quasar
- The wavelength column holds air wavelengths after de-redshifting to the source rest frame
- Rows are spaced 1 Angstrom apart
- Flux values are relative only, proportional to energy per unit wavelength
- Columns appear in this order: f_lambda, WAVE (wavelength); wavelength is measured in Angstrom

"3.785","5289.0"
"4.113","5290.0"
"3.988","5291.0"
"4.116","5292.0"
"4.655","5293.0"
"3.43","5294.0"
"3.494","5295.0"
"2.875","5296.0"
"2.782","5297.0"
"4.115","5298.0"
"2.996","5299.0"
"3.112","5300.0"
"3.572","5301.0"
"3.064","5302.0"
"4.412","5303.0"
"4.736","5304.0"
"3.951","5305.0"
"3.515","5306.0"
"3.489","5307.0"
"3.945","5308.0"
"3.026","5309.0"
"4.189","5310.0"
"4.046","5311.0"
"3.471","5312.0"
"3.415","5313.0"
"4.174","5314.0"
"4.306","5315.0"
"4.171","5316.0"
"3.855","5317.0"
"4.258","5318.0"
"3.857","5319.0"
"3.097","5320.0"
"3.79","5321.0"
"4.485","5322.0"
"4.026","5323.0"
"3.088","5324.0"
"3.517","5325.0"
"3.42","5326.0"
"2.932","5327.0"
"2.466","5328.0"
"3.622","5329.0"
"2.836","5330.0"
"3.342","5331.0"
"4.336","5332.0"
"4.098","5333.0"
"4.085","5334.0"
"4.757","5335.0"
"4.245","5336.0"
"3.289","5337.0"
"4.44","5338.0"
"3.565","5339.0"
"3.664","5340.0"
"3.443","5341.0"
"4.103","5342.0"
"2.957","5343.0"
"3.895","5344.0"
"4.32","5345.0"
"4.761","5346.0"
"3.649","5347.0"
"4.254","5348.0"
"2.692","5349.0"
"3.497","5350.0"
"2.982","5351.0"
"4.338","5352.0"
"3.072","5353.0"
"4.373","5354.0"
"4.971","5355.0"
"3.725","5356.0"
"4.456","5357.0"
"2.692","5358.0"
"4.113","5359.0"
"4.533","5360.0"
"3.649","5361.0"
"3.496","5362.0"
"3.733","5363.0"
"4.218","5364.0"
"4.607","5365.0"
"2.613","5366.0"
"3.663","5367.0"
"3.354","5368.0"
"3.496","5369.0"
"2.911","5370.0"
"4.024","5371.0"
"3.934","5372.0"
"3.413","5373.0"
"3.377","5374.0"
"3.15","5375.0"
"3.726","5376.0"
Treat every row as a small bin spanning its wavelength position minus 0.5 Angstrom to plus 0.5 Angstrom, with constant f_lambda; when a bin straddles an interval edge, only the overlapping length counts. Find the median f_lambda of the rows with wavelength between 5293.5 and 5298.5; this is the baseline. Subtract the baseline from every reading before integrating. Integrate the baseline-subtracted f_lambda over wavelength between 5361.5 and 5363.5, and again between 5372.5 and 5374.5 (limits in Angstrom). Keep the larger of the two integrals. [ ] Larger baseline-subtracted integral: 0.37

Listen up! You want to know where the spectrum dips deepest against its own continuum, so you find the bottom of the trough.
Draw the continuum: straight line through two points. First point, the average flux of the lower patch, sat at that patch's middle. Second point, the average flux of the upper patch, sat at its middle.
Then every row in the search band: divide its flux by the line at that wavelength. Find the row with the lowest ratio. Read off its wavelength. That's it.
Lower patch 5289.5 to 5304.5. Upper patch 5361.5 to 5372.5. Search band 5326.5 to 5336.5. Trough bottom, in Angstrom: 5328.0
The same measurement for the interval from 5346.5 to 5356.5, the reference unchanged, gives 5349.0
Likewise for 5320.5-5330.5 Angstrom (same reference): 5328.0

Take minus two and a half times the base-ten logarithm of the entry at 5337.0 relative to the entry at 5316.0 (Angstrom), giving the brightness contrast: 0.26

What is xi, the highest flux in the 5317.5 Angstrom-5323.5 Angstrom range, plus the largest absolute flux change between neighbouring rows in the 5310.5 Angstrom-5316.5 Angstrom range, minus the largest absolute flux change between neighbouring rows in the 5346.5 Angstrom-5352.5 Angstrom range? 3.7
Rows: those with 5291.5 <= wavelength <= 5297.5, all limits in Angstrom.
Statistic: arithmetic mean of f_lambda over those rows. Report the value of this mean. 3.56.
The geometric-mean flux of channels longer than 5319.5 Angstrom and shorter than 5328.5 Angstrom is 3.38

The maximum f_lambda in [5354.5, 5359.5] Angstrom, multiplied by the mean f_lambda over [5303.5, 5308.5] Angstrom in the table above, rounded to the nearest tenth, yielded 19.5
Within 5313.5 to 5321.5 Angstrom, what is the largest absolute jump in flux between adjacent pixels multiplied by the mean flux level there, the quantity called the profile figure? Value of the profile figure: 3.0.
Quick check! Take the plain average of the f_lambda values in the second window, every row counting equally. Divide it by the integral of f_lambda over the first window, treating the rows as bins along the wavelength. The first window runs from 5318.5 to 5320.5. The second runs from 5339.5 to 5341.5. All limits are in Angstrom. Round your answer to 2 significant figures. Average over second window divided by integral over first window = 0.51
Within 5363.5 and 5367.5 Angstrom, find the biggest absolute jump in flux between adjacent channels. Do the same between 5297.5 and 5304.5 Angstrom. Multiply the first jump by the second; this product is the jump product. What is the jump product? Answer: 2.7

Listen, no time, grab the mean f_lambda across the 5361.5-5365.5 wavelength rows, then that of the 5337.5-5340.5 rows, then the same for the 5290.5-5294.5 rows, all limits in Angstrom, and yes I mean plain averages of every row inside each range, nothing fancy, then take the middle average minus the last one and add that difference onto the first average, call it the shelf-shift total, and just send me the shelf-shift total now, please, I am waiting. 3.86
